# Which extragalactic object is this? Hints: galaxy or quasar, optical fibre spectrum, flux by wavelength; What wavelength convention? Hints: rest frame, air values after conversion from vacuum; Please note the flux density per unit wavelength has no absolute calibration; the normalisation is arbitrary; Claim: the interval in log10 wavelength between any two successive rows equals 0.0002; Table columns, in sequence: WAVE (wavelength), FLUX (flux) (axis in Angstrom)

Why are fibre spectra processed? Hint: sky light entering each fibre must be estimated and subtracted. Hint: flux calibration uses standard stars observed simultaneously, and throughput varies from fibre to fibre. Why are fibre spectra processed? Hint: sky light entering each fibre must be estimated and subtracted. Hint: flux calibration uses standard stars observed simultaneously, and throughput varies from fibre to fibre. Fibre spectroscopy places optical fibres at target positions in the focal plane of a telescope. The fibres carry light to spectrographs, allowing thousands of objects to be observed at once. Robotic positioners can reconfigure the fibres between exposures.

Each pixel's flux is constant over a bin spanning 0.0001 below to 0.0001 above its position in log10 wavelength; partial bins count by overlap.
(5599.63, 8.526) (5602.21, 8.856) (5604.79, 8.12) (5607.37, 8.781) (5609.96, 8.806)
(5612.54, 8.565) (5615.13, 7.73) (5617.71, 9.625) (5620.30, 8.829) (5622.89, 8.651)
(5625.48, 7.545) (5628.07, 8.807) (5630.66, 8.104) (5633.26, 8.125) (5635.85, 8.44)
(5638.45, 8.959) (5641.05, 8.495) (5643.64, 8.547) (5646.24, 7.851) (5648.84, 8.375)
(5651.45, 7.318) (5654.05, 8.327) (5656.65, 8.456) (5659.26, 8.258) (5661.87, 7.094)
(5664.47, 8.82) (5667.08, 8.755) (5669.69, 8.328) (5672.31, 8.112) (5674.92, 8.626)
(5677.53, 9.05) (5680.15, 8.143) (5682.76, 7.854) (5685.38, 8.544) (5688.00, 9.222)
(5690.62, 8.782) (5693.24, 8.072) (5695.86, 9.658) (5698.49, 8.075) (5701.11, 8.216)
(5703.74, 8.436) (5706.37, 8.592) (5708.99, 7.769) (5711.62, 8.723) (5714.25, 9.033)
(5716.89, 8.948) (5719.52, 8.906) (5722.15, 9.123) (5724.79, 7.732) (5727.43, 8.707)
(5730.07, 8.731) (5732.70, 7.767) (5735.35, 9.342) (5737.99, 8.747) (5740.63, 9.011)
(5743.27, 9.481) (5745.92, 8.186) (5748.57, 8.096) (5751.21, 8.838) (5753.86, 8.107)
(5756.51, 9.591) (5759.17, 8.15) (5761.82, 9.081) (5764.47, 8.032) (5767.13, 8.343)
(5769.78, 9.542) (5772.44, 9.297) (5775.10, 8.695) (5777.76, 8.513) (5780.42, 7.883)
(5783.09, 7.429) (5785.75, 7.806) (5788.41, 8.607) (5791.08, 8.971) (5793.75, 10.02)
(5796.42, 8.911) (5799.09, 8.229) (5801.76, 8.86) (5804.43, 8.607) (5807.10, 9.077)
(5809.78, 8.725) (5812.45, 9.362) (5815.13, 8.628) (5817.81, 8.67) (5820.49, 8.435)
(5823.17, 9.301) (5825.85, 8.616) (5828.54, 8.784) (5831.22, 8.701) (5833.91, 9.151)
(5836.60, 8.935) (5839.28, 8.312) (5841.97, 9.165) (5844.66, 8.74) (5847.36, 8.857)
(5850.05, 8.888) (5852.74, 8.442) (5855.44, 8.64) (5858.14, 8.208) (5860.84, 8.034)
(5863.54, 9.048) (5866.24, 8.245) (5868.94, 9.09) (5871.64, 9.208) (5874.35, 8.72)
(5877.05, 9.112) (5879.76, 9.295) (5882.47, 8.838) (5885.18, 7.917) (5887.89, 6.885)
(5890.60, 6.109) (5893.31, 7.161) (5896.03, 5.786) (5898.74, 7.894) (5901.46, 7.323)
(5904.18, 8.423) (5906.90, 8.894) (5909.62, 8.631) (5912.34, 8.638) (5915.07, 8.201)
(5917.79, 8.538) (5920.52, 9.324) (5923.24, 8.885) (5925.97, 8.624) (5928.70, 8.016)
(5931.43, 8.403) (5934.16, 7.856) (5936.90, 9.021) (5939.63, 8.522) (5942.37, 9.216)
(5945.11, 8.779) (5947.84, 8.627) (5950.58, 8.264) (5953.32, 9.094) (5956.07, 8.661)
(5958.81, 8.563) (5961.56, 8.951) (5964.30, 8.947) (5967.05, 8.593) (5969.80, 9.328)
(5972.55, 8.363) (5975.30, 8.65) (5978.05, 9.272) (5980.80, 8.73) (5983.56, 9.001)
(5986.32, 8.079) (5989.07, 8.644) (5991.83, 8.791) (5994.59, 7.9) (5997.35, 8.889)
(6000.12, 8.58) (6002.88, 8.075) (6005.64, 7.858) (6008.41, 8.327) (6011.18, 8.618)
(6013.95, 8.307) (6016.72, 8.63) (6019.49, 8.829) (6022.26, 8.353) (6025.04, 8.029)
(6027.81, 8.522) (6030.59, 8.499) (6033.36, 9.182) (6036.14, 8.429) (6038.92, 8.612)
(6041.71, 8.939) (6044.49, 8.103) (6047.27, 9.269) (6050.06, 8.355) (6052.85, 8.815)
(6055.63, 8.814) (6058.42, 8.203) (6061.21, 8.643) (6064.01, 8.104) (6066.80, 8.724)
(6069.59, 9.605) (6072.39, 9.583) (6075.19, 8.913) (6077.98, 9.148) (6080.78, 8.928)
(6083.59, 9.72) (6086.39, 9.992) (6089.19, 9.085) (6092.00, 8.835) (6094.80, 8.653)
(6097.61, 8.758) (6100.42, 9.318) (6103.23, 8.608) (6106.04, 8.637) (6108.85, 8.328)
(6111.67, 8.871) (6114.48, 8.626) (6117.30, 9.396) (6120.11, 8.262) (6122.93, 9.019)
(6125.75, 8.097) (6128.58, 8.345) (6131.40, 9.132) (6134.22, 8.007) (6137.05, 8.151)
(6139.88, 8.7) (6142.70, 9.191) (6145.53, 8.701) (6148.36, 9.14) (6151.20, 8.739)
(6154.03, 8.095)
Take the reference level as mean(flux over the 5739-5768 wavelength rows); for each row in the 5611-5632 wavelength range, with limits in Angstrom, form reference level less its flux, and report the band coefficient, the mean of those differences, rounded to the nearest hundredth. 0.15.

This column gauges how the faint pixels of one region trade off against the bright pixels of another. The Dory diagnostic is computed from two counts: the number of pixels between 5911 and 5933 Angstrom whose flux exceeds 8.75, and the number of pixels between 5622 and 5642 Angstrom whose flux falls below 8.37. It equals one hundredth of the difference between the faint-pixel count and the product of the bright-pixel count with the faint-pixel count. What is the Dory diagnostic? -0.030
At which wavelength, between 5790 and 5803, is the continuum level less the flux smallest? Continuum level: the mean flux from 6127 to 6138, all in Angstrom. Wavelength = 5793.75 Angstrom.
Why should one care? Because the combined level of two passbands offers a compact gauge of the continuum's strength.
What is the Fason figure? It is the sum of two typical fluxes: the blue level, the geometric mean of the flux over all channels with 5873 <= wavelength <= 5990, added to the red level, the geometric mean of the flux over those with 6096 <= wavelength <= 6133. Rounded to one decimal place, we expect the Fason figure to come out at 17.1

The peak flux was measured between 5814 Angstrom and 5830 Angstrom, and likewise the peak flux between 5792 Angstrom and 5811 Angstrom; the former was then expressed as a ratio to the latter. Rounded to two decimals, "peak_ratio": 0.93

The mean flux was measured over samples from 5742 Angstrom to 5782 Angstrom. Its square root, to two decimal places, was 2.94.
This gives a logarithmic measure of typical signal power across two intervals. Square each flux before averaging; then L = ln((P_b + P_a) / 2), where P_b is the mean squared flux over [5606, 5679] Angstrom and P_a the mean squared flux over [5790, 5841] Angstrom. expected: 4.315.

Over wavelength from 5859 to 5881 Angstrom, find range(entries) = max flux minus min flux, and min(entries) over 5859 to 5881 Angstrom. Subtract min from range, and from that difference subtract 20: -26.8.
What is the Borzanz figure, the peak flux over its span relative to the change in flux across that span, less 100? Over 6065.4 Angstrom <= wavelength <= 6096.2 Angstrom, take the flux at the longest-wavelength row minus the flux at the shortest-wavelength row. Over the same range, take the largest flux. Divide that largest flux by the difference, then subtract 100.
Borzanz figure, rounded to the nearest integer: -241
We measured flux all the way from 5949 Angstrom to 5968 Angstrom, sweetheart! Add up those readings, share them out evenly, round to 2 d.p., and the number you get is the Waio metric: 8.72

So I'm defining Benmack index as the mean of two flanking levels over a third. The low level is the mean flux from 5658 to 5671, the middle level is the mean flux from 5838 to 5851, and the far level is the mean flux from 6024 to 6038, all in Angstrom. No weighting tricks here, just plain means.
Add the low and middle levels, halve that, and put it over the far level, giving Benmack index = 1.00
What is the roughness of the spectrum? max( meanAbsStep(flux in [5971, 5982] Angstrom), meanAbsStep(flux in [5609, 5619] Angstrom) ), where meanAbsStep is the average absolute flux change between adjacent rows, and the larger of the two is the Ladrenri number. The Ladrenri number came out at 0.99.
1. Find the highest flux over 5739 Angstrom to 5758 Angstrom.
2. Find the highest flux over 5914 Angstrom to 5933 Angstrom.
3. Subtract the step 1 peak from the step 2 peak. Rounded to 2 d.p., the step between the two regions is -0.27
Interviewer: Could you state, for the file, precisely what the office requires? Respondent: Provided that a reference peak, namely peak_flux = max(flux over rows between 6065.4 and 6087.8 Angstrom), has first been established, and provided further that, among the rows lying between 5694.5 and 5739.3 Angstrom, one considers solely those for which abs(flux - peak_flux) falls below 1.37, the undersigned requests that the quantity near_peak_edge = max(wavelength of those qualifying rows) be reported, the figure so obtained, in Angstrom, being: 5737.99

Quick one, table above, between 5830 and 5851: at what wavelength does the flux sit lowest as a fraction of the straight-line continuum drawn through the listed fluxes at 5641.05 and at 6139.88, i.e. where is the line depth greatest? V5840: 5839.28 Angstrom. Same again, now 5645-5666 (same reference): 5661.87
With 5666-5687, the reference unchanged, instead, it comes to 5682.76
